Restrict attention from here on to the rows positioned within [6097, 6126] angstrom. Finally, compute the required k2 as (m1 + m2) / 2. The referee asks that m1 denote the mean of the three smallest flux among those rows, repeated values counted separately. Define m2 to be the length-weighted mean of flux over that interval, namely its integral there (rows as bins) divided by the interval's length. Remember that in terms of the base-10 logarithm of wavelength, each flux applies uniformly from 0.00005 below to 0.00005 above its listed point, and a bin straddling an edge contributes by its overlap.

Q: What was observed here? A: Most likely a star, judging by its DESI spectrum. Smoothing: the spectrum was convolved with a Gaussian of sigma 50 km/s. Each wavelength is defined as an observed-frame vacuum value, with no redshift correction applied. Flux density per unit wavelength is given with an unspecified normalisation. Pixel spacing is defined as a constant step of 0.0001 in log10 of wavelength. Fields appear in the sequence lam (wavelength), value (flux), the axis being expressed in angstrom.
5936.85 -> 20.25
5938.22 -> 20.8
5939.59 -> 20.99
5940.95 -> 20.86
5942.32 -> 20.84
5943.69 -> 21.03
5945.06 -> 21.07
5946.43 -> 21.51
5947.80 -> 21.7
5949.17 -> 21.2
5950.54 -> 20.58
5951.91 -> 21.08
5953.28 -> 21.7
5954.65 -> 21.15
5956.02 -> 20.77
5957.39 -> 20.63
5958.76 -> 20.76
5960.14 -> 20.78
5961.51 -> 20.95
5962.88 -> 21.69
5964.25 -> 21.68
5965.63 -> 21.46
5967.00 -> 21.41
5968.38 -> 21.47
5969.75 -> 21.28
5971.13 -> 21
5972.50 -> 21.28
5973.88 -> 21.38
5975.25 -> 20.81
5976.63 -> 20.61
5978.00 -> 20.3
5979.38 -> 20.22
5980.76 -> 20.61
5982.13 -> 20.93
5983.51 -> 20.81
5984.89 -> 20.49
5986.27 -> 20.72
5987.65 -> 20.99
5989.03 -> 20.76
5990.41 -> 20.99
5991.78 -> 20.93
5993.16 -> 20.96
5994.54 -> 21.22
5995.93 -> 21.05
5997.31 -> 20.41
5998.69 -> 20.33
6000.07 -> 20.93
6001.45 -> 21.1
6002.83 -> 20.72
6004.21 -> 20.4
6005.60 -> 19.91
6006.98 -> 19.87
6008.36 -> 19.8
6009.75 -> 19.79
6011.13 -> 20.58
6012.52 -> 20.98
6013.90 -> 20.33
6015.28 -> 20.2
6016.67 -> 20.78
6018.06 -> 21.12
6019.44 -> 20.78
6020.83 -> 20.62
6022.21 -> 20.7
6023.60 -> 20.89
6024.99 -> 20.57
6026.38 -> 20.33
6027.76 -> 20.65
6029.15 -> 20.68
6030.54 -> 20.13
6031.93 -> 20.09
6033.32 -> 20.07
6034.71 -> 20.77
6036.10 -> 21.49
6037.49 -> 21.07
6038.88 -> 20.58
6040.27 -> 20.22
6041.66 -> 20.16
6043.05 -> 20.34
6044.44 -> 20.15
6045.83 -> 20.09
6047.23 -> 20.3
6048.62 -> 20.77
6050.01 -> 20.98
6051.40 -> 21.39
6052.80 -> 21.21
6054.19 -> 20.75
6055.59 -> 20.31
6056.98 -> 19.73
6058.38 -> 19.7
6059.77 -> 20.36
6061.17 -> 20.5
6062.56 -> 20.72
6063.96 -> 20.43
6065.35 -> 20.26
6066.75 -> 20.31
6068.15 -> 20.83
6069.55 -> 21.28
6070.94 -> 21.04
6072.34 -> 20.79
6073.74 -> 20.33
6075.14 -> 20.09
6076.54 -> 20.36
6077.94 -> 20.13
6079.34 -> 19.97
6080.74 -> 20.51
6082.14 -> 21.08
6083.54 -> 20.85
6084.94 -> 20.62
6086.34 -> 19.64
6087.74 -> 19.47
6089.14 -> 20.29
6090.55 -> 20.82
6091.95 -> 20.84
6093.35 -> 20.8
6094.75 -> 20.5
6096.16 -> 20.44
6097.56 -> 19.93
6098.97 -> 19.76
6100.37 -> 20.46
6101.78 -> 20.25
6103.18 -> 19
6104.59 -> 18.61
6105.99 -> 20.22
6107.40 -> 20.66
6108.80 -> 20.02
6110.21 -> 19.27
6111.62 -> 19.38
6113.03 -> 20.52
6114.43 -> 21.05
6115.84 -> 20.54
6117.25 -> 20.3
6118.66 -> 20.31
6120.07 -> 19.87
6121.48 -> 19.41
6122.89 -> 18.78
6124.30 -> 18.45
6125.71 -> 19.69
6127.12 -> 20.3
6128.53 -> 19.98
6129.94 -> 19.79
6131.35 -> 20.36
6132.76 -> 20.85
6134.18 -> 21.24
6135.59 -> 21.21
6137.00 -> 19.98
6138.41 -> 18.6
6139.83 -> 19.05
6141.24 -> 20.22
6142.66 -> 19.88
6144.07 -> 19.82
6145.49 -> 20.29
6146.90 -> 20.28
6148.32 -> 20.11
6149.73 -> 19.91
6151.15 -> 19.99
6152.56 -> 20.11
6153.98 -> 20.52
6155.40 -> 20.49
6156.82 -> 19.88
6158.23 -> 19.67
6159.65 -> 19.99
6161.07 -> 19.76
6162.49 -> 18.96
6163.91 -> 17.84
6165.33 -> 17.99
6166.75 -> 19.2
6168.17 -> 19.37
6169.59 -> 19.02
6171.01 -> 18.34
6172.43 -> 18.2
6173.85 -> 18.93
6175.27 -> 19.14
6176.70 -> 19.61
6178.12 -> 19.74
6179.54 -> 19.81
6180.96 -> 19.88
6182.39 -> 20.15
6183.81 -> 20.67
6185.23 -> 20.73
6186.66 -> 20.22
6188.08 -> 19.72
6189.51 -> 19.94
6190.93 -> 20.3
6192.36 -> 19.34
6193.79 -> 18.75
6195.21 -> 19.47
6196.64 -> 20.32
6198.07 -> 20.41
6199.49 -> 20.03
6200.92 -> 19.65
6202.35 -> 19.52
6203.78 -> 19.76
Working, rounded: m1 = 18.6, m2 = 19.8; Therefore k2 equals 19.2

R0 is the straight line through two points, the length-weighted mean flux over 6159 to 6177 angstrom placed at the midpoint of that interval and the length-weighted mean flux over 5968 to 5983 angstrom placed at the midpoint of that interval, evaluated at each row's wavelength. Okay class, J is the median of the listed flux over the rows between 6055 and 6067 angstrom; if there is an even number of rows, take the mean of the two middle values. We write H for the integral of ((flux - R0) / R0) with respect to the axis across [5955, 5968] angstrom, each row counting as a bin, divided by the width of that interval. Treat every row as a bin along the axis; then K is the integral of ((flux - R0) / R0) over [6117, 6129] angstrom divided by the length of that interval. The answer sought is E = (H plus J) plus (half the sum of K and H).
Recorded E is 20.3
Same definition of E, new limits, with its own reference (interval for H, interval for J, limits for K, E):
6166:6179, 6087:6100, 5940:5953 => 20.5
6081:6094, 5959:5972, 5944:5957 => 21.5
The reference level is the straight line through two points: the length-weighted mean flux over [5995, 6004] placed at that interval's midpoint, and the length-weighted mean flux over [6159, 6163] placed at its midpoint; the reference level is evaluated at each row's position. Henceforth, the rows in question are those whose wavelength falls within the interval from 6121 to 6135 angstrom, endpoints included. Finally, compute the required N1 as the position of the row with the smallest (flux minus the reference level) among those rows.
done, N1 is 6124.30 angstrom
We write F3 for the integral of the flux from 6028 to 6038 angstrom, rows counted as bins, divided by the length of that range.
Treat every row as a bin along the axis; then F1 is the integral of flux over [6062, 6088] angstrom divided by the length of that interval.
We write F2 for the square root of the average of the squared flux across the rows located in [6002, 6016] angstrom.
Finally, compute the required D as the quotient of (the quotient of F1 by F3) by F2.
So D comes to 0.0491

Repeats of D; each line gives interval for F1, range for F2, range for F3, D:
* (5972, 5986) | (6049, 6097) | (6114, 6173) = 0.0512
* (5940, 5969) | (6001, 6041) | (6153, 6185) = 0.0530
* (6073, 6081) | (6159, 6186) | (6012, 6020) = 0.0504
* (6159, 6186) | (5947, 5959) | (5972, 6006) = 0.0442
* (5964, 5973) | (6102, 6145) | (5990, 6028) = 0.0520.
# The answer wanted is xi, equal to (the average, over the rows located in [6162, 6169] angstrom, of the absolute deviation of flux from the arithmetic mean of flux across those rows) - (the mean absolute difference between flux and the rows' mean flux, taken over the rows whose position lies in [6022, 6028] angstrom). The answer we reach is 0.46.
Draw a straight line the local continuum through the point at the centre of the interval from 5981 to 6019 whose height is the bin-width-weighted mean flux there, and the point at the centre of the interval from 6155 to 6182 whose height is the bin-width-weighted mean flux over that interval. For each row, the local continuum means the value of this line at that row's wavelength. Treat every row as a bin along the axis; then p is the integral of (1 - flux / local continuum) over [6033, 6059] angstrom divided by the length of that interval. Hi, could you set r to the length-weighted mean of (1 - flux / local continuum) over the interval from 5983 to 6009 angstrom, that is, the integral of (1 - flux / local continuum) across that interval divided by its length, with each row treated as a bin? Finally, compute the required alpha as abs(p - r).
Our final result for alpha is 0.015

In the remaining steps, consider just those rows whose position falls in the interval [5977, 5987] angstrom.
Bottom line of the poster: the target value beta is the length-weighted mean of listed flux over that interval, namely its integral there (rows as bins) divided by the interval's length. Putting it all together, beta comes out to 20.6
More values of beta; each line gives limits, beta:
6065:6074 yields 20.7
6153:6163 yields 19.9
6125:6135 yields 20.3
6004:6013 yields 20.1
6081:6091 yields 20.4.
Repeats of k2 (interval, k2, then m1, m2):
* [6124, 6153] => 19.4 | 18.7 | 20.0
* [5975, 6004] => 20.5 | 20.3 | 20.8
